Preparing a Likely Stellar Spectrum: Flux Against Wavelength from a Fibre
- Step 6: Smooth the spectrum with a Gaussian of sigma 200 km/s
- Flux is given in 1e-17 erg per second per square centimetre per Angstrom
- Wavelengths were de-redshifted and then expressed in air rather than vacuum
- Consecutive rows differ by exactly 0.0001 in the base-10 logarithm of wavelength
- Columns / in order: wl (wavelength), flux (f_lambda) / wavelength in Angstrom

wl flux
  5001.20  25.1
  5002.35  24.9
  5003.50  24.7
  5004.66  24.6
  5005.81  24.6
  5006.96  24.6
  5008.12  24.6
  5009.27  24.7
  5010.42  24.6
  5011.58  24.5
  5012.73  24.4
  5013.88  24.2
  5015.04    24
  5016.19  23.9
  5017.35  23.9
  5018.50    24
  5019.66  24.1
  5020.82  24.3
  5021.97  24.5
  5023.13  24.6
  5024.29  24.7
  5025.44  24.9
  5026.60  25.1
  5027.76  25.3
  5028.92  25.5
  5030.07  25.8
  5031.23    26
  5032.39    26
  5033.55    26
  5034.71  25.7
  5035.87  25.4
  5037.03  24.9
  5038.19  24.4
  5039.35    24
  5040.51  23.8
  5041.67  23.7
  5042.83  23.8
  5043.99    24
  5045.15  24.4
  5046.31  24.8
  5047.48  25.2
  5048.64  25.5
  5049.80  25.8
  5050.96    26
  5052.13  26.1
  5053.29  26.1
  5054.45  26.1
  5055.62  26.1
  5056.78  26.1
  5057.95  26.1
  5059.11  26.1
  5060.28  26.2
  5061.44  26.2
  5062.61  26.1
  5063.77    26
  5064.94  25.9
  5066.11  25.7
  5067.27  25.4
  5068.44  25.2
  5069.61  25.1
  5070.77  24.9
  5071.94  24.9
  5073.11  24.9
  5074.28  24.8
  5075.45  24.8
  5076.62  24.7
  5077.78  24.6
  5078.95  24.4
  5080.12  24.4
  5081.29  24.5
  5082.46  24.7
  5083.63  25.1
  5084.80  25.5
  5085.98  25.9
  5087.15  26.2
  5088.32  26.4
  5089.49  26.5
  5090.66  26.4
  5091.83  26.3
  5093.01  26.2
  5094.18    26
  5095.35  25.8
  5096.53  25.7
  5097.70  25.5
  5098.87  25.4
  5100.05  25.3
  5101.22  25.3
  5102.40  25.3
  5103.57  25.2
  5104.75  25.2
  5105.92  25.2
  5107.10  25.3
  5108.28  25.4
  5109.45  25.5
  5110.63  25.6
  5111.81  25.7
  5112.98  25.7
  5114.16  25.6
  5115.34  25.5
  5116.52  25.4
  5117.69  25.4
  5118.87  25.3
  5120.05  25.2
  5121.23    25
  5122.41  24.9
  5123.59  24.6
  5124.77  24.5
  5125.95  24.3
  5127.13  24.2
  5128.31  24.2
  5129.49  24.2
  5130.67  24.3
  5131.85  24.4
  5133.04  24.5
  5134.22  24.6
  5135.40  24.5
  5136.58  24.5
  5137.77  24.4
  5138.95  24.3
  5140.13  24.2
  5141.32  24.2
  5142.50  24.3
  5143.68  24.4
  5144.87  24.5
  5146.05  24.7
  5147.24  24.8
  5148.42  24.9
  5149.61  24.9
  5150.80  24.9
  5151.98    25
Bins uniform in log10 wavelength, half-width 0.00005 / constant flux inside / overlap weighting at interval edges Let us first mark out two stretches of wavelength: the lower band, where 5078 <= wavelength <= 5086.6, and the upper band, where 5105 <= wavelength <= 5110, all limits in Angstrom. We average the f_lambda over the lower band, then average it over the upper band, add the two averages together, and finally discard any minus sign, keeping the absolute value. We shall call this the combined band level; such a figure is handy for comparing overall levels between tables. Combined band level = 50.3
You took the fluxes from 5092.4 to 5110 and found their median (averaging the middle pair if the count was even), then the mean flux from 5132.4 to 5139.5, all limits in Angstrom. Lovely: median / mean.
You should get 1.04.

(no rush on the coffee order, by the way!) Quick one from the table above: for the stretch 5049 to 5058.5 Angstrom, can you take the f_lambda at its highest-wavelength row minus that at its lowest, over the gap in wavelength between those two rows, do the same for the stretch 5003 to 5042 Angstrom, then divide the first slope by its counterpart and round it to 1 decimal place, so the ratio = -1.4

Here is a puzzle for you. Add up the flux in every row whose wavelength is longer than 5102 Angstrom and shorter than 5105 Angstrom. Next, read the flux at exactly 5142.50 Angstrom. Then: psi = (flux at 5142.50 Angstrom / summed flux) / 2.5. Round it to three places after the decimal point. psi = 0.128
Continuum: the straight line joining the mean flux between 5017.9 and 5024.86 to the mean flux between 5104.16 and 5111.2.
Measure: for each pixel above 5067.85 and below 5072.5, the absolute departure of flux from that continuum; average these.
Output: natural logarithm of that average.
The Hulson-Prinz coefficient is -2.0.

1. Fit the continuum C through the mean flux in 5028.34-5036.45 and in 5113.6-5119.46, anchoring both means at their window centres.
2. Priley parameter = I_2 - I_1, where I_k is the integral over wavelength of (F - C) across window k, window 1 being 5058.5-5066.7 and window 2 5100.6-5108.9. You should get -5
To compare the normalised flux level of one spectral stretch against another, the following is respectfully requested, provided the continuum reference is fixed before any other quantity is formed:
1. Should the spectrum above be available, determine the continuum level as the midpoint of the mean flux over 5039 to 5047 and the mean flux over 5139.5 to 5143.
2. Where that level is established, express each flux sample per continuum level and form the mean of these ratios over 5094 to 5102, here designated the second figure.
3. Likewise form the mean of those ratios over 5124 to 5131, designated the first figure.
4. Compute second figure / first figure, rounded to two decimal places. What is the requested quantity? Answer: 1.05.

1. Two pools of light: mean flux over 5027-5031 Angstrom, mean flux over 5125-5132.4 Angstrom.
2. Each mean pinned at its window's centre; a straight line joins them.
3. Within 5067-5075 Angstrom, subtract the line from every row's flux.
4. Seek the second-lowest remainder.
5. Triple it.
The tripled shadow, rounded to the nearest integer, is 0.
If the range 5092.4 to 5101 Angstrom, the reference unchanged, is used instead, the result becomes 2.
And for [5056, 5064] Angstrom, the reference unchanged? 3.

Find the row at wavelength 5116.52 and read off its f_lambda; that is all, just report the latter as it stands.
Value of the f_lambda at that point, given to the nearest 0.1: 25.4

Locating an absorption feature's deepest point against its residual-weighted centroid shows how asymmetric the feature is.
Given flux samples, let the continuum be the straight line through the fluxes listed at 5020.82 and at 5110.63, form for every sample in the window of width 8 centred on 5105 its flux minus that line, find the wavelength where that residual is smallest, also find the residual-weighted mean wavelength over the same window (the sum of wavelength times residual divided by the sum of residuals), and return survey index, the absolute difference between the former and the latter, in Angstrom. 1.1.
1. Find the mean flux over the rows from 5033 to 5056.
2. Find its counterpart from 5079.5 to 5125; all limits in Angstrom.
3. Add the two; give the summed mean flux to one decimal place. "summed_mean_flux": 50.5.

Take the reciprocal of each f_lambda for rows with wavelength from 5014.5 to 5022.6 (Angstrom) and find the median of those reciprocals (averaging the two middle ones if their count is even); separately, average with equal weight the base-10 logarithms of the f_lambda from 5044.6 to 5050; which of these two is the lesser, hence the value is 0.0417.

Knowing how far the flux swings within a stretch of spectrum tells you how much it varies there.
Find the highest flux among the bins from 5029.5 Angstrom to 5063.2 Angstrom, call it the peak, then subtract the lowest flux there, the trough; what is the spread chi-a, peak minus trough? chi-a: 2.50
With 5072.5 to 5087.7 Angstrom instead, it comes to 1.80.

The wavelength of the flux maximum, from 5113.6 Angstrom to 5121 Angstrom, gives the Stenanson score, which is 5114.16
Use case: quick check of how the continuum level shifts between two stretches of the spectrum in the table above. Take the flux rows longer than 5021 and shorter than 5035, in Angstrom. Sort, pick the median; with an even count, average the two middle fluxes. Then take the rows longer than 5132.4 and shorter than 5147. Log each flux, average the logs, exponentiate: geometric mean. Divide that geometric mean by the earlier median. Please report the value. 0.96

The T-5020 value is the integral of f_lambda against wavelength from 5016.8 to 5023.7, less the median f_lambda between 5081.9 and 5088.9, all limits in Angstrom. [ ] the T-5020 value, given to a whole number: 142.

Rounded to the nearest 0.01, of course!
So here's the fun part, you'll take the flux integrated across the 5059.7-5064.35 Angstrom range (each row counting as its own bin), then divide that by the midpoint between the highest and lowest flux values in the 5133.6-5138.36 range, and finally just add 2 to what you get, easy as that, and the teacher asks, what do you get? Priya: 6.97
